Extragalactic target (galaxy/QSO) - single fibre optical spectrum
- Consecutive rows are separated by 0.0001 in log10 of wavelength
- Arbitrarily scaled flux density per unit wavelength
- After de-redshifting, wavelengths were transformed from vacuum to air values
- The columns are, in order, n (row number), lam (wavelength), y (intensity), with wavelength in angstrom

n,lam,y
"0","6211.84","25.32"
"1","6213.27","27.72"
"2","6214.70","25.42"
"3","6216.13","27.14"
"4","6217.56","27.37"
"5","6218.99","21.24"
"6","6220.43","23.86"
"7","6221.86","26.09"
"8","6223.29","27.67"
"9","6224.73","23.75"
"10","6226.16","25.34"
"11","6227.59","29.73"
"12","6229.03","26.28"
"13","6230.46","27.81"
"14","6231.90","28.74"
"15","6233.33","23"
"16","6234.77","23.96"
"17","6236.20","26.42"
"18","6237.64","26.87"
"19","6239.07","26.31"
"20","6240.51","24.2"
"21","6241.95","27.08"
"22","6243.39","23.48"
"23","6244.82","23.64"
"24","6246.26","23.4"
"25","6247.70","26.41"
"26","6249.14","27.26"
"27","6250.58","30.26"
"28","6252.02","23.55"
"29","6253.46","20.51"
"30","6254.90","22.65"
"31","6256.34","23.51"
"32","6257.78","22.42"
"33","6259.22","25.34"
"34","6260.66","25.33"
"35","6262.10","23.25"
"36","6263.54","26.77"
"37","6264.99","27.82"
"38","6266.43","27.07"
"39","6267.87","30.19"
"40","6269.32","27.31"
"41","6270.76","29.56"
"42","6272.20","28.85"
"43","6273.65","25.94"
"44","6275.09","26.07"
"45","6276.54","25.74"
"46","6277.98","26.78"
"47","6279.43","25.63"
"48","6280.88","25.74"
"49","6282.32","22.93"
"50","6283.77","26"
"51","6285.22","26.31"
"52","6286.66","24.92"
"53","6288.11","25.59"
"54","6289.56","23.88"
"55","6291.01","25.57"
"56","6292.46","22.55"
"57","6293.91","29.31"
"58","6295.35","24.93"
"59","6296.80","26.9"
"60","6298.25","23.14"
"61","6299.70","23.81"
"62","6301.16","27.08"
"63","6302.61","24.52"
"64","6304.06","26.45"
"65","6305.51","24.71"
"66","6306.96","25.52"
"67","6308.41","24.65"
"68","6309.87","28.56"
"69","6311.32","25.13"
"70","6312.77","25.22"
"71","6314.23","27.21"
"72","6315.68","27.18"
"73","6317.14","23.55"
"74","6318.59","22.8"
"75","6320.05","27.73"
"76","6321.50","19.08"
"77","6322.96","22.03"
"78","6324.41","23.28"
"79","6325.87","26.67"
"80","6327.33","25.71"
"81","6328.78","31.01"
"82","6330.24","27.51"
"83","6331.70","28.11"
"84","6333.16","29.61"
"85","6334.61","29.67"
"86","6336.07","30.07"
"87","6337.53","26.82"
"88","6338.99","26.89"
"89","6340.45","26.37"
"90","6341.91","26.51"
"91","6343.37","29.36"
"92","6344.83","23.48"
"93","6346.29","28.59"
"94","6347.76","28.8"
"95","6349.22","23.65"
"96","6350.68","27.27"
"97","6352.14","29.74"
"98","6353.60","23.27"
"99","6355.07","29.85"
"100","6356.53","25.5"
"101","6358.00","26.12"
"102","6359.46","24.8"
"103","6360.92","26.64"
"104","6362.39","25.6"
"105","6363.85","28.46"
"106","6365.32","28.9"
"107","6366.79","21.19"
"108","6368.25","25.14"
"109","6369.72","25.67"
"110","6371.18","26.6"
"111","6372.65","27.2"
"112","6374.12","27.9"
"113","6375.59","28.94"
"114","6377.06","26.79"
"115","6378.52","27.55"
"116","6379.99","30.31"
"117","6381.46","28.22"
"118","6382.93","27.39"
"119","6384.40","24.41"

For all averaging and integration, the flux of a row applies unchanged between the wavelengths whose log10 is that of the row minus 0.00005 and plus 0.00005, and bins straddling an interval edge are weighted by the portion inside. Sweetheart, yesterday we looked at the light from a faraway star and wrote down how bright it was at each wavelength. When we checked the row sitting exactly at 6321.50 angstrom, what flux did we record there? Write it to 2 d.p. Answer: 19.08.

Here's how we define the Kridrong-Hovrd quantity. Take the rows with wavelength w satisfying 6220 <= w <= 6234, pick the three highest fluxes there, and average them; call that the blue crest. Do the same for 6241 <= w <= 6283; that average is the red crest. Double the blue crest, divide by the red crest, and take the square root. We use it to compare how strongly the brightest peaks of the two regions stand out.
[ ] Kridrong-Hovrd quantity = 1.38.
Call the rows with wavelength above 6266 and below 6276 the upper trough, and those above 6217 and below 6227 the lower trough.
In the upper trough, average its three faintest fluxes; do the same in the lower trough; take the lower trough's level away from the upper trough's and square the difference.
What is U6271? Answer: 12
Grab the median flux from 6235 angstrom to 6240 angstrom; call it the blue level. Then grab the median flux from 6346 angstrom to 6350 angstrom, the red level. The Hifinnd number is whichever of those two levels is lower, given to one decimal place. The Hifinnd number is 26.4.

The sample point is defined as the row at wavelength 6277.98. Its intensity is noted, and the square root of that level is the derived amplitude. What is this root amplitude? 5.2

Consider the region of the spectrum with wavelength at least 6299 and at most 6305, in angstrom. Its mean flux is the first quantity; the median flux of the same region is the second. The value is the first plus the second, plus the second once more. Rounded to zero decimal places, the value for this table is 76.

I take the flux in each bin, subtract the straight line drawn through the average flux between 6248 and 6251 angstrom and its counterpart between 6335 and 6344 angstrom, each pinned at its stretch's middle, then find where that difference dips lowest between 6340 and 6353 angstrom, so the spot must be 6344.83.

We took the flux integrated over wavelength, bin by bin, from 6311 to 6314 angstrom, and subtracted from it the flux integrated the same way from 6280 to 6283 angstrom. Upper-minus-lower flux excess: 3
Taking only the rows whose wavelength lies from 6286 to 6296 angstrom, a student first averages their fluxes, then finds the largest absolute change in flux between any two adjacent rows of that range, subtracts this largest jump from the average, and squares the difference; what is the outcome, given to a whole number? 342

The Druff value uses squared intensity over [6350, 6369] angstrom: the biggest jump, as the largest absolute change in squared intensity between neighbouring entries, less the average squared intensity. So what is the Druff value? -314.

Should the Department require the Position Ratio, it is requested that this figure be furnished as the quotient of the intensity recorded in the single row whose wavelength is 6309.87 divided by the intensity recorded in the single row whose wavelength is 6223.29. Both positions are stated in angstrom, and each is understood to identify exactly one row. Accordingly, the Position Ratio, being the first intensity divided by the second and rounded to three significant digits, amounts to 1.03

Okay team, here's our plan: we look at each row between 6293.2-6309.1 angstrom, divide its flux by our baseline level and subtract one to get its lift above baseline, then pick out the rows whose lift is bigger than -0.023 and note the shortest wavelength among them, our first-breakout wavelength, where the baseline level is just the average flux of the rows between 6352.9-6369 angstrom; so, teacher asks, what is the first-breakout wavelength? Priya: 6293.91 angstrom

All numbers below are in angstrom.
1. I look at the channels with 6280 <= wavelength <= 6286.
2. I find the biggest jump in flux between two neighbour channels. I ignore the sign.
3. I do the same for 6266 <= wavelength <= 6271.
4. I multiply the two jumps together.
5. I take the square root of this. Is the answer 3.1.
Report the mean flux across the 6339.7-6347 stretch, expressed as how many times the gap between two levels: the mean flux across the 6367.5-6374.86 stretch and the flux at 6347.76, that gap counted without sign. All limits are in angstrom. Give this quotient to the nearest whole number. 12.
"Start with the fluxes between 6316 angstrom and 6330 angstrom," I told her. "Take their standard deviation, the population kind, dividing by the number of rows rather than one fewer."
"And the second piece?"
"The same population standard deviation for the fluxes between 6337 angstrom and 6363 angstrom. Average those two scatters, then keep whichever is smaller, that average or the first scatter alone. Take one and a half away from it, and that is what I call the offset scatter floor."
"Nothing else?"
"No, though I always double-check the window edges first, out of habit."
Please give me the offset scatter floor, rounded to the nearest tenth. 1.2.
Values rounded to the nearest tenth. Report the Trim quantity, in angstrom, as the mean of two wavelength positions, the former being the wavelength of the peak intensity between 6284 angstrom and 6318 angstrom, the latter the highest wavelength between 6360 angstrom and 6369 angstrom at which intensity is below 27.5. 6331.1 angstrom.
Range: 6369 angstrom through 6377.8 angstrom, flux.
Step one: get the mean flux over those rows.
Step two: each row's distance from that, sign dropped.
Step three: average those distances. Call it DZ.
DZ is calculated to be 0.8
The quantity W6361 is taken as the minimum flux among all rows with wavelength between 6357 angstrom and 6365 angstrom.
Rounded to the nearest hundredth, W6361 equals 24.80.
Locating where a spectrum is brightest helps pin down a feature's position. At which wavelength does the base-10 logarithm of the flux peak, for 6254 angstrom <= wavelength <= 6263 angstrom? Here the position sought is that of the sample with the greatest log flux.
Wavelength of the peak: 6259.22 angstrom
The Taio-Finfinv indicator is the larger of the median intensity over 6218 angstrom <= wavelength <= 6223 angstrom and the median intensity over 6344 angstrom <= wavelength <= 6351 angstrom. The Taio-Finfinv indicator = 27.3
